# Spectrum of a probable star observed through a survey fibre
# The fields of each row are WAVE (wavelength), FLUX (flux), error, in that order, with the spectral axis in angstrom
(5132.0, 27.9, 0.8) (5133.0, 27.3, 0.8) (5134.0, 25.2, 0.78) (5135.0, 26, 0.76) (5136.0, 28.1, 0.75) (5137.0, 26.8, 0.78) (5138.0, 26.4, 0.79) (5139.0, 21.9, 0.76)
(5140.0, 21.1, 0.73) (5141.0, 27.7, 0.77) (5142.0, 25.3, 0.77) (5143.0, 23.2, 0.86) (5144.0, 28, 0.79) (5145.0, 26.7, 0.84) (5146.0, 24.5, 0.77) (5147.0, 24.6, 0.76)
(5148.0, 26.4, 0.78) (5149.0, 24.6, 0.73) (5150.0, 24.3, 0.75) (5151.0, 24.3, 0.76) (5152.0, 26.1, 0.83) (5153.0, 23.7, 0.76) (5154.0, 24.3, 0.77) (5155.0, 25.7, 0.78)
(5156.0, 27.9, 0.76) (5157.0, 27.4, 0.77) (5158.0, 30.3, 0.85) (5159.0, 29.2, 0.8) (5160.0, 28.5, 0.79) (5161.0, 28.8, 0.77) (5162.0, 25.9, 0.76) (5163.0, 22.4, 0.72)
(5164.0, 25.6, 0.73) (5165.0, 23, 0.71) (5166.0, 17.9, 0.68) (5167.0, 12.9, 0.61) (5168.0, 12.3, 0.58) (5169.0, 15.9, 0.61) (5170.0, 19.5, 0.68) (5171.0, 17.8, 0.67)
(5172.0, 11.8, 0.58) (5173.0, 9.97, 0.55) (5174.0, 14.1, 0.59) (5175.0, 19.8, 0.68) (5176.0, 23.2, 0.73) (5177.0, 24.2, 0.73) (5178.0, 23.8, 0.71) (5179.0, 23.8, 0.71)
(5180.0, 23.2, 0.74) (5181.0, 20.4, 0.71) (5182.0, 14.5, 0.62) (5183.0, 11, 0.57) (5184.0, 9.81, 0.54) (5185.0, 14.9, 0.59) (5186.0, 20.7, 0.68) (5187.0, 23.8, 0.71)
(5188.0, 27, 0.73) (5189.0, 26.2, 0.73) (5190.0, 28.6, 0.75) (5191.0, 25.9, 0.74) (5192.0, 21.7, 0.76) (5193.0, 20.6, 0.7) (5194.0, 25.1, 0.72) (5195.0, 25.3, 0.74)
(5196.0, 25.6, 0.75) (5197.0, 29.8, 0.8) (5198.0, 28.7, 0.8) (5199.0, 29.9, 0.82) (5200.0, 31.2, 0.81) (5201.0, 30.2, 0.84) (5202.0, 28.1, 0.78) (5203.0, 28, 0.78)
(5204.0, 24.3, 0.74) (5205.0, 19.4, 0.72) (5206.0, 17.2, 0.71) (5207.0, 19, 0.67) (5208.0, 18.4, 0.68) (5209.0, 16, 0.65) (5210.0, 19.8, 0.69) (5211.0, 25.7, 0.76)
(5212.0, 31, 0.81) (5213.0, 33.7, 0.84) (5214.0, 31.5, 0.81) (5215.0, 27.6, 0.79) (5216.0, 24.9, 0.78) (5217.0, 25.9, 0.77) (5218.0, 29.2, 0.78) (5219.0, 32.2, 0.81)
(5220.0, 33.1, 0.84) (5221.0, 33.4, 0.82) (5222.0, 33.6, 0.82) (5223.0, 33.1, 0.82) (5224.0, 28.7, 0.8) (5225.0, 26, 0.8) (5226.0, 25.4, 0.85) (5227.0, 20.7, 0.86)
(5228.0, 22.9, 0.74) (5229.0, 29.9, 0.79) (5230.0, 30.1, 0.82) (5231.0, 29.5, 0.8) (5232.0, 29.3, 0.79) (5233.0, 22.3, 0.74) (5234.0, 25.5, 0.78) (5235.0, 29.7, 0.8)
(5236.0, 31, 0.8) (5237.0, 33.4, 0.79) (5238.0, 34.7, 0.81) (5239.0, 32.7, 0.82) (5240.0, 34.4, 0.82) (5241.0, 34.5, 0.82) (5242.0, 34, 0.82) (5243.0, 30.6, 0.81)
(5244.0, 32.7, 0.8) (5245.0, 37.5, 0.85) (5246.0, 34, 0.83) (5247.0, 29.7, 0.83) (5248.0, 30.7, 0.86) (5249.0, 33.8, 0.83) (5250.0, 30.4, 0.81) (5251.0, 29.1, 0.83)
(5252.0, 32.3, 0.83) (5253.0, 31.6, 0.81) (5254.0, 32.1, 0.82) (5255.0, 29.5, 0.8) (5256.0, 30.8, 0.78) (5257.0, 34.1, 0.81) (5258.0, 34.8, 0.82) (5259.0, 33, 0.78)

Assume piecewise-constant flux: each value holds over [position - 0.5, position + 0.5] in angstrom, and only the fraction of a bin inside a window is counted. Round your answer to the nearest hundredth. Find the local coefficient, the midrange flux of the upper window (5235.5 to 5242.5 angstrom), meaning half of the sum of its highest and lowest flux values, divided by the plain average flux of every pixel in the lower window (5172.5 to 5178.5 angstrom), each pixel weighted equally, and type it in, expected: 1.71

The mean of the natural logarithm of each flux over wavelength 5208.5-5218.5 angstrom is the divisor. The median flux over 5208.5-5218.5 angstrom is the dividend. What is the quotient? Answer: 8.2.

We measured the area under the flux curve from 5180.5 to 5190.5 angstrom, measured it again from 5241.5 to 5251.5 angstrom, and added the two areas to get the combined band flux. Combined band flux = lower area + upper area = 519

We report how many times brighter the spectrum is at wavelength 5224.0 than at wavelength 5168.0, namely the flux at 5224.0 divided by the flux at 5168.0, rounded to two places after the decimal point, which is 2.33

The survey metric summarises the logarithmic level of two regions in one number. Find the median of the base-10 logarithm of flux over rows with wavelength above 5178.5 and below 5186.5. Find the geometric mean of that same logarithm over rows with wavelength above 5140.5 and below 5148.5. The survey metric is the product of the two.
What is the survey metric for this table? 1.75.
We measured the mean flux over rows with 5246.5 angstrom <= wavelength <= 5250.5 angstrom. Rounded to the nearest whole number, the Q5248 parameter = 31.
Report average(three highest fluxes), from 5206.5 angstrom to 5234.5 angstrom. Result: 34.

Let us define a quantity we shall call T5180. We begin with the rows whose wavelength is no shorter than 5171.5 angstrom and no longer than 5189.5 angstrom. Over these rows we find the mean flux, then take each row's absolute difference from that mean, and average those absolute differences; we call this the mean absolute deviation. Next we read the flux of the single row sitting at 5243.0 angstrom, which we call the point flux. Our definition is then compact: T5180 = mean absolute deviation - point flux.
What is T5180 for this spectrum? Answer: -25.4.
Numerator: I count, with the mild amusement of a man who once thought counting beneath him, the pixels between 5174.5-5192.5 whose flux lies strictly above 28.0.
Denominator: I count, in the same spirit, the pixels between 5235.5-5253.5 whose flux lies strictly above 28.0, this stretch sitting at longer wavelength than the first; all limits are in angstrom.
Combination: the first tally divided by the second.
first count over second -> 0.1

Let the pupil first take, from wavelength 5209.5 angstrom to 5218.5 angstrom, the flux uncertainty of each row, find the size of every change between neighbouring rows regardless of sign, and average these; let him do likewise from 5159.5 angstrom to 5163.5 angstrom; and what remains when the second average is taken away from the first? 0.0054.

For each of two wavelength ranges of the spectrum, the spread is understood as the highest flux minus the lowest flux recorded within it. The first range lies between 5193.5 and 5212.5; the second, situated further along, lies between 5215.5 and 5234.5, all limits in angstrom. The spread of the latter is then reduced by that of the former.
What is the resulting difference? -2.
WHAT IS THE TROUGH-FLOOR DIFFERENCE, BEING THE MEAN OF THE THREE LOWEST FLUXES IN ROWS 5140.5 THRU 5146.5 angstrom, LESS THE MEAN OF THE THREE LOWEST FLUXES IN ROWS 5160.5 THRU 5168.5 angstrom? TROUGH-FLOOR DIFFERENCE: 10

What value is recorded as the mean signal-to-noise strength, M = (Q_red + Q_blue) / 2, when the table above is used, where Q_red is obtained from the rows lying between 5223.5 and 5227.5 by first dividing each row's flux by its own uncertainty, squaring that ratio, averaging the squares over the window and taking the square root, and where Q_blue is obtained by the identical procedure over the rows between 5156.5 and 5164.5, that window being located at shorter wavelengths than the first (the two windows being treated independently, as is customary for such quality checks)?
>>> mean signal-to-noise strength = 33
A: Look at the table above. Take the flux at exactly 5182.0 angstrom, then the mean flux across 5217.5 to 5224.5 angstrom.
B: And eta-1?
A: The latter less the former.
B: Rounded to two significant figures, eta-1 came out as 17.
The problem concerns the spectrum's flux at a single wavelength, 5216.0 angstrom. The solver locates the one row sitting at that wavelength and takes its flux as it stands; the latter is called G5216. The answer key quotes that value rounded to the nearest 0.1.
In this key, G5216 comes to 24.9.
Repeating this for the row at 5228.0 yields 22.9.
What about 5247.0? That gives 29.7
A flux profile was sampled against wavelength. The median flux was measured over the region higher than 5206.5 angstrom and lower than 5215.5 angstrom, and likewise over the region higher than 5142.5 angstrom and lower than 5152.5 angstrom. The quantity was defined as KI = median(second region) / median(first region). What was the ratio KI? 0.96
